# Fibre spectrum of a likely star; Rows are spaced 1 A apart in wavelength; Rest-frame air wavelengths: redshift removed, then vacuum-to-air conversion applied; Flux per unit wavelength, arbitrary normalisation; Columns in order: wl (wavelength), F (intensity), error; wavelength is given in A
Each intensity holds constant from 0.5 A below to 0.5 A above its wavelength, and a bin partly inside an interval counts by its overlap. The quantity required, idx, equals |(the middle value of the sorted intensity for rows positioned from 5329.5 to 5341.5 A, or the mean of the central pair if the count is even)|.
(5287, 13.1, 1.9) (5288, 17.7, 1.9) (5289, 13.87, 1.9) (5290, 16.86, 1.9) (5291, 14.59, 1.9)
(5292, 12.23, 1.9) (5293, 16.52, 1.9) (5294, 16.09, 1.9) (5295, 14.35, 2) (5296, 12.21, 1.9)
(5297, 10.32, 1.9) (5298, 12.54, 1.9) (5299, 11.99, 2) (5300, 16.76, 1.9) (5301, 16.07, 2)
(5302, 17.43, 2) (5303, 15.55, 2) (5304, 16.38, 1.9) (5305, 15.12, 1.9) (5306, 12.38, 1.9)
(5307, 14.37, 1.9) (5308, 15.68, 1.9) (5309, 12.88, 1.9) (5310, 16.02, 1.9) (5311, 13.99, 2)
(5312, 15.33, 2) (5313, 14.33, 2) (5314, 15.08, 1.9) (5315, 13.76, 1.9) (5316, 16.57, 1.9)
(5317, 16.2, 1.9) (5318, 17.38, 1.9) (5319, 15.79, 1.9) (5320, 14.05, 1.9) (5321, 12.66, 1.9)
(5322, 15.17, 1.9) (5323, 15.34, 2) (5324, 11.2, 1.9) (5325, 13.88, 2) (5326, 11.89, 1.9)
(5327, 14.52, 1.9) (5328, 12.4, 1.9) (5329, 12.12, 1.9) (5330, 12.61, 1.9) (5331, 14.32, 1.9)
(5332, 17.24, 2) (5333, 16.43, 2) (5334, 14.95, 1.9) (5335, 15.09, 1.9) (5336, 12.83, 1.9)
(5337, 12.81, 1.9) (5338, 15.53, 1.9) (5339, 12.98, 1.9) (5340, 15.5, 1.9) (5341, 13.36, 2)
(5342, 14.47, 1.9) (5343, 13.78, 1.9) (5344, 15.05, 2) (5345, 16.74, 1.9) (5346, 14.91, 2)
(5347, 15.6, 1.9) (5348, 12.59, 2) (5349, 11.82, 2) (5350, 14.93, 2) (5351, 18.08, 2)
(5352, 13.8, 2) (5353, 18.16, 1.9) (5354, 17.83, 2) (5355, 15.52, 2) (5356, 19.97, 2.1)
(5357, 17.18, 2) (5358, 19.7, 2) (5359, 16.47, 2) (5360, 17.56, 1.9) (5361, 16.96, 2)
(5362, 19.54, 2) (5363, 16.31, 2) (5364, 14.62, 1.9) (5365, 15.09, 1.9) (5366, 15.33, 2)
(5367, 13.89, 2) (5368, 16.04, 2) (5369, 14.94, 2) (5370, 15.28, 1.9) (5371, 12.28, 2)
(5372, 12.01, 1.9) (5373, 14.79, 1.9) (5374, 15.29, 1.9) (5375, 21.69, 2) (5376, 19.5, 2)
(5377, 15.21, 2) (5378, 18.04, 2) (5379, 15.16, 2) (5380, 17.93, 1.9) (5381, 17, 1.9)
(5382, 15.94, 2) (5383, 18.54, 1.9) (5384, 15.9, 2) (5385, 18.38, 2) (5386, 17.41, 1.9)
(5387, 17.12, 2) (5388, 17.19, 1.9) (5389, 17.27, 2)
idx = 14.6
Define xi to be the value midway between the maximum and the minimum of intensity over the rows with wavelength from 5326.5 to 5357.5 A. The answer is 15.9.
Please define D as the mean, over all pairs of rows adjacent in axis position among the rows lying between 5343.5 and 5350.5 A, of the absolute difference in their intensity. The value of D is 1.85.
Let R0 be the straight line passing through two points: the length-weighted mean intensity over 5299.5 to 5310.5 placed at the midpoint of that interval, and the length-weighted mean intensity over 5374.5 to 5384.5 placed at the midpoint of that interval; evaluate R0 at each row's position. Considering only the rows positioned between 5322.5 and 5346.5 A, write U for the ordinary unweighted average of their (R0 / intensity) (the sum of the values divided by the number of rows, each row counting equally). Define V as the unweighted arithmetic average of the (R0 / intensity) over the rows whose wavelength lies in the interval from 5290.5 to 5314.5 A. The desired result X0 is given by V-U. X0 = -0.087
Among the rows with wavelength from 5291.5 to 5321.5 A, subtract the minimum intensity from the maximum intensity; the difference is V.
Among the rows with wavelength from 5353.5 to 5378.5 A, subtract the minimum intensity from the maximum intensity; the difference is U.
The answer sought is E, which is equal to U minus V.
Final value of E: 3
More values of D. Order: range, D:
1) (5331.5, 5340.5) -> 1.56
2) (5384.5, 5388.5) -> 0.44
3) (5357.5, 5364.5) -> 2.07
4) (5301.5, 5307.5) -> 1.74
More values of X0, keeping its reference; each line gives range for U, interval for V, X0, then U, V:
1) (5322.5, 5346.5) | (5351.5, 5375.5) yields -0.087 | 1.16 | 1.07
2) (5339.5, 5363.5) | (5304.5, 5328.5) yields 0.044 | 1.06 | 1.10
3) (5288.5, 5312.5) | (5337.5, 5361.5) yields 0.010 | 1.06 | 1.07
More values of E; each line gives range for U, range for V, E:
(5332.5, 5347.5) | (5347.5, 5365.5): -4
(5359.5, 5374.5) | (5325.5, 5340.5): 2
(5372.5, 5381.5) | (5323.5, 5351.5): 0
